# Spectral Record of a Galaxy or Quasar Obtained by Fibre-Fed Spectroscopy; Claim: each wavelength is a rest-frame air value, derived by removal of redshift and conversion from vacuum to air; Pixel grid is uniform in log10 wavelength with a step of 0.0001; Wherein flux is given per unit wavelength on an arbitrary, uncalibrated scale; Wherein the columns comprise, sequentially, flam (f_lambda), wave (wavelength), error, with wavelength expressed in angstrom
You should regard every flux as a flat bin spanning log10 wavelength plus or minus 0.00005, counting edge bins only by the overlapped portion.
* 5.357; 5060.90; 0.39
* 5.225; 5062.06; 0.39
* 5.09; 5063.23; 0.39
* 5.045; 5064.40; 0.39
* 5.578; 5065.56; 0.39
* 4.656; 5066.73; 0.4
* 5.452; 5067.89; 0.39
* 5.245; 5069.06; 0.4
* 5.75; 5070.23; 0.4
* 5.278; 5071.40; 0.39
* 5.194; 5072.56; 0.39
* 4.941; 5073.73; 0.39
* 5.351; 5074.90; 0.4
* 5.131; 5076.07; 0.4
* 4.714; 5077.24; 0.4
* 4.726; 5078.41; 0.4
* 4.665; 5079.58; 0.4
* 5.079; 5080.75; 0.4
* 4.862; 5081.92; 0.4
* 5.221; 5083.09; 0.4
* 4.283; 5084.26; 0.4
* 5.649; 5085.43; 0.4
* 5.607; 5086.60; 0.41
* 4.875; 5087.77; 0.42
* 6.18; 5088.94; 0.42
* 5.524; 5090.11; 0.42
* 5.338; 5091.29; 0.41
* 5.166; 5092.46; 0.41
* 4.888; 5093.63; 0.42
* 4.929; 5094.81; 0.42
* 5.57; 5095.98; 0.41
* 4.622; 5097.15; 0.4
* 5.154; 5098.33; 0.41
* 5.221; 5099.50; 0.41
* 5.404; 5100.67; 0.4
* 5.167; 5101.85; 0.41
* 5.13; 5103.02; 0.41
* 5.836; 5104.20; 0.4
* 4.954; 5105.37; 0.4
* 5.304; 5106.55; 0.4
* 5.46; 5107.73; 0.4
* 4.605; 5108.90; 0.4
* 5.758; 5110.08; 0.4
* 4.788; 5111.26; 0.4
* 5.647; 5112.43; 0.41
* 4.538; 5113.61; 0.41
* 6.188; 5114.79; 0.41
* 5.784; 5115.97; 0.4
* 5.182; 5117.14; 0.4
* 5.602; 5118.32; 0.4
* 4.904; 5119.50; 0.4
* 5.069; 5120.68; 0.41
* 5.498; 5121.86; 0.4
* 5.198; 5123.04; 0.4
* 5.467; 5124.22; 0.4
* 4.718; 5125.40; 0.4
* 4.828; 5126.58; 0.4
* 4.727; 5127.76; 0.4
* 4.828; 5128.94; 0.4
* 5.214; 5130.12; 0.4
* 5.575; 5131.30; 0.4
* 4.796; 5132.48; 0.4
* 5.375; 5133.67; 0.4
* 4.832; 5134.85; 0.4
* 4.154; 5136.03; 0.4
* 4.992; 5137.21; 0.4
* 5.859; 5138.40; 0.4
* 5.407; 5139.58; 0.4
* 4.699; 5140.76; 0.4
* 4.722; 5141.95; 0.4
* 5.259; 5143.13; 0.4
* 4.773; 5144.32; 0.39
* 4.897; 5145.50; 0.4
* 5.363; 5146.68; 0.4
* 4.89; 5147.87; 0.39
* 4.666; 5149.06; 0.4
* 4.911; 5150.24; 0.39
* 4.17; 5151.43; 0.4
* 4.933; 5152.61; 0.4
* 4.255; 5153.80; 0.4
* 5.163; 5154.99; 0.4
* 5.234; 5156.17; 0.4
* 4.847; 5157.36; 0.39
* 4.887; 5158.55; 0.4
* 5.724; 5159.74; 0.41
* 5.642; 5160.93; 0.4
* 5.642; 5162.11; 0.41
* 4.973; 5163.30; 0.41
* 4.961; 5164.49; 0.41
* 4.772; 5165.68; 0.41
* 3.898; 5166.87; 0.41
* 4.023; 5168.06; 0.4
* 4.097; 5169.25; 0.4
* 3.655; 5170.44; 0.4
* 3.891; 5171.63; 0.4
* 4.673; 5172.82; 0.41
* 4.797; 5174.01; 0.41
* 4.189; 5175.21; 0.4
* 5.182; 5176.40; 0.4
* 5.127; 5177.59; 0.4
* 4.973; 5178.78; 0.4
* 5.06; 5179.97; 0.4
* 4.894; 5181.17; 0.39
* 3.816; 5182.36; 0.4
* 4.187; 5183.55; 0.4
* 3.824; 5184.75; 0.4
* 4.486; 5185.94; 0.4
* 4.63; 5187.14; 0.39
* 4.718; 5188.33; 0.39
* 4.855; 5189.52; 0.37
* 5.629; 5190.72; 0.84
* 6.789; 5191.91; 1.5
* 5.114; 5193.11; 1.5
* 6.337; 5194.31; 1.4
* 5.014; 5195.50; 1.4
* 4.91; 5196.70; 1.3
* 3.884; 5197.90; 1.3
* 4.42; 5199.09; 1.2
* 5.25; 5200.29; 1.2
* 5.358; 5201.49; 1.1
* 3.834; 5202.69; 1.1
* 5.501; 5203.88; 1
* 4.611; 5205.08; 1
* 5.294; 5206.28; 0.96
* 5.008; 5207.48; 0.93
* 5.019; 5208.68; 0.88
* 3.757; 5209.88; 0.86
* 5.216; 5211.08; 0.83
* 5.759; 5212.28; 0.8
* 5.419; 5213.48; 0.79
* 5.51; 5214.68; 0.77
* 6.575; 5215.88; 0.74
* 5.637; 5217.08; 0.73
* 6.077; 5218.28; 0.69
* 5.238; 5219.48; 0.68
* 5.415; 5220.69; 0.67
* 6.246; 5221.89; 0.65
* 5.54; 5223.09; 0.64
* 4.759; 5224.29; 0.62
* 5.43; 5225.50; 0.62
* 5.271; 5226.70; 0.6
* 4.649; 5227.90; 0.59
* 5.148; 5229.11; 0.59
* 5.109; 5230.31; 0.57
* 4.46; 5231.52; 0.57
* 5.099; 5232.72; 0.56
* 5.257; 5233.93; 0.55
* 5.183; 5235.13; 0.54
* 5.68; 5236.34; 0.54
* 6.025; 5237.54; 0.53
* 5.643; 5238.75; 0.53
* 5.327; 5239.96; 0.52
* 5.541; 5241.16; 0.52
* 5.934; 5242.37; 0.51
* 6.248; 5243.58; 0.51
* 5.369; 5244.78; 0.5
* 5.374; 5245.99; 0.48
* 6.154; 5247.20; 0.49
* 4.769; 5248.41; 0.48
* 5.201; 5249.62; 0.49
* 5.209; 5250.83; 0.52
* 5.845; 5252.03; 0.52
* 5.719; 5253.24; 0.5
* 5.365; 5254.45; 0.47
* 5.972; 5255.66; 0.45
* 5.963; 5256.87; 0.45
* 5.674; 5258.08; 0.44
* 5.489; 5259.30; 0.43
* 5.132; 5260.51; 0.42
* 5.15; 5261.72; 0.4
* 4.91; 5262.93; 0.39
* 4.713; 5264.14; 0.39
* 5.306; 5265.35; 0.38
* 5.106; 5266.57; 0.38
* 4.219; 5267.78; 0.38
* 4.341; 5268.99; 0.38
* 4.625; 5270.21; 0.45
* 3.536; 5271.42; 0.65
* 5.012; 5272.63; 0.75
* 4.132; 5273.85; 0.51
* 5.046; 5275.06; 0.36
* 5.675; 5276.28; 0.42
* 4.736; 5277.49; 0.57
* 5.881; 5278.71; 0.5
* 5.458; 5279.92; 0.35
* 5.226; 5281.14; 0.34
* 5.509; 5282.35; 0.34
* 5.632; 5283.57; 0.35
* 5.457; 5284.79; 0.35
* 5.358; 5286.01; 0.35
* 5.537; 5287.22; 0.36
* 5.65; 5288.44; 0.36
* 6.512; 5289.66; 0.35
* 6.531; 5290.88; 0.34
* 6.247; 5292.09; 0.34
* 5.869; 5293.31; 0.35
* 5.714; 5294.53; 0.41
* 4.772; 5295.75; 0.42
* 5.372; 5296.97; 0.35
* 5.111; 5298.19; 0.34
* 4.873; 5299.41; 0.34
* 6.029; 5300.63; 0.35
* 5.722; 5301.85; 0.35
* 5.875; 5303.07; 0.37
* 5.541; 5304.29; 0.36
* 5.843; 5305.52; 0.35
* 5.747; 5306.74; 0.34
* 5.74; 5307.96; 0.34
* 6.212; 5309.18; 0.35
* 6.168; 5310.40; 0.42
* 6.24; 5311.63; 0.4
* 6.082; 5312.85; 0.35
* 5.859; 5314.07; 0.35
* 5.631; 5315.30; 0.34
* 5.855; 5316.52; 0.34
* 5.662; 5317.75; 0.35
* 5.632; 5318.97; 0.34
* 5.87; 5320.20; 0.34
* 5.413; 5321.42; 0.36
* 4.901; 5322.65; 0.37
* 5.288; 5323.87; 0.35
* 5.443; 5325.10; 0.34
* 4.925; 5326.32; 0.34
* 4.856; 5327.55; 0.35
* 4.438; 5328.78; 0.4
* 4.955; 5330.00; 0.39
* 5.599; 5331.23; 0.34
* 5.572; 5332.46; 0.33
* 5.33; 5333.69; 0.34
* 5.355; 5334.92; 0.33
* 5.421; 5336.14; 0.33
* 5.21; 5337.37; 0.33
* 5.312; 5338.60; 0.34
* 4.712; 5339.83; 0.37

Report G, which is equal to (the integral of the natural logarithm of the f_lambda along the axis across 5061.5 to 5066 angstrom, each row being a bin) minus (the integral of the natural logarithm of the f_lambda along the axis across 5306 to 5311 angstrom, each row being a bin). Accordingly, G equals -1.5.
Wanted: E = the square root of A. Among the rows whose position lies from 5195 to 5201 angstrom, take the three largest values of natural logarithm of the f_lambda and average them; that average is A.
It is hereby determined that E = 1.273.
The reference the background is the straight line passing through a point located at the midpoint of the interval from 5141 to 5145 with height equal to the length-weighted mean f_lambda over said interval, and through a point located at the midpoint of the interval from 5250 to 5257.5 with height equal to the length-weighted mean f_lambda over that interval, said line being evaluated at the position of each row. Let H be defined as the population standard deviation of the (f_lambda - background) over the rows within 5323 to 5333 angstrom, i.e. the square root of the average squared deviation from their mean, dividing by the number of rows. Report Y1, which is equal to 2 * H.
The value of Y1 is 0.76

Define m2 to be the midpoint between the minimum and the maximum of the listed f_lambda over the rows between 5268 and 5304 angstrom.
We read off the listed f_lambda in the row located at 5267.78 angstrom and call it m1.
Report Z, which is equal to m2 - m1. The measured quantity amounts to 0.81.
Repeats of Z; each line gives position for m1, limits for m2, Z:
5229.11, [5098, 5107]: 0.25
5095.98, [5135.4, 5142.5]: -0.56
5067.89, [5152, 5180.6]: -0.76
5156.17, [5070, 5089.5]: 0.00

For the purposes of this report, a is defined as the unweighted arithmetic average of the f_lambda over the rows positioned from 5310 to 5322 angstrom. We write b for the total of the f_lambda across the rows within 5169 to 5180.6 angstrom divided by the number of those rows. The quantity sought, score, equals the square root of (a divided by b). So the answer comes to 1.13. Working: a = 5.84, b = 4.56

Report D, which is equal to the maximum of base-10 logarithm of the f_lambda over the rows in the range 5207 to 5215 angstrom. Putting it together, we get 0.760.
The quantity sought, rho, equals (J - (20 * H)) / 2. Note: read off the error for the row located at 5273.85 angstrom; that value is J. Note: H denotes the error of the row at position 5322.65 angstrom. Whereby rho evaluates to -3.4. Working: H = 0.370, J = 0.51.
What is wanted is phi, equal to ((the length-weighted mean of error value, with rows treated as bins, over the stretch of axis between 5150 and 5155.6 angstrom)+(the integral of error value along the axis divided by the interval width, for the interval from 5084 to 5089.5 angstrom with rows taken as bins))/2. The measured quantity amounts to 0.40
